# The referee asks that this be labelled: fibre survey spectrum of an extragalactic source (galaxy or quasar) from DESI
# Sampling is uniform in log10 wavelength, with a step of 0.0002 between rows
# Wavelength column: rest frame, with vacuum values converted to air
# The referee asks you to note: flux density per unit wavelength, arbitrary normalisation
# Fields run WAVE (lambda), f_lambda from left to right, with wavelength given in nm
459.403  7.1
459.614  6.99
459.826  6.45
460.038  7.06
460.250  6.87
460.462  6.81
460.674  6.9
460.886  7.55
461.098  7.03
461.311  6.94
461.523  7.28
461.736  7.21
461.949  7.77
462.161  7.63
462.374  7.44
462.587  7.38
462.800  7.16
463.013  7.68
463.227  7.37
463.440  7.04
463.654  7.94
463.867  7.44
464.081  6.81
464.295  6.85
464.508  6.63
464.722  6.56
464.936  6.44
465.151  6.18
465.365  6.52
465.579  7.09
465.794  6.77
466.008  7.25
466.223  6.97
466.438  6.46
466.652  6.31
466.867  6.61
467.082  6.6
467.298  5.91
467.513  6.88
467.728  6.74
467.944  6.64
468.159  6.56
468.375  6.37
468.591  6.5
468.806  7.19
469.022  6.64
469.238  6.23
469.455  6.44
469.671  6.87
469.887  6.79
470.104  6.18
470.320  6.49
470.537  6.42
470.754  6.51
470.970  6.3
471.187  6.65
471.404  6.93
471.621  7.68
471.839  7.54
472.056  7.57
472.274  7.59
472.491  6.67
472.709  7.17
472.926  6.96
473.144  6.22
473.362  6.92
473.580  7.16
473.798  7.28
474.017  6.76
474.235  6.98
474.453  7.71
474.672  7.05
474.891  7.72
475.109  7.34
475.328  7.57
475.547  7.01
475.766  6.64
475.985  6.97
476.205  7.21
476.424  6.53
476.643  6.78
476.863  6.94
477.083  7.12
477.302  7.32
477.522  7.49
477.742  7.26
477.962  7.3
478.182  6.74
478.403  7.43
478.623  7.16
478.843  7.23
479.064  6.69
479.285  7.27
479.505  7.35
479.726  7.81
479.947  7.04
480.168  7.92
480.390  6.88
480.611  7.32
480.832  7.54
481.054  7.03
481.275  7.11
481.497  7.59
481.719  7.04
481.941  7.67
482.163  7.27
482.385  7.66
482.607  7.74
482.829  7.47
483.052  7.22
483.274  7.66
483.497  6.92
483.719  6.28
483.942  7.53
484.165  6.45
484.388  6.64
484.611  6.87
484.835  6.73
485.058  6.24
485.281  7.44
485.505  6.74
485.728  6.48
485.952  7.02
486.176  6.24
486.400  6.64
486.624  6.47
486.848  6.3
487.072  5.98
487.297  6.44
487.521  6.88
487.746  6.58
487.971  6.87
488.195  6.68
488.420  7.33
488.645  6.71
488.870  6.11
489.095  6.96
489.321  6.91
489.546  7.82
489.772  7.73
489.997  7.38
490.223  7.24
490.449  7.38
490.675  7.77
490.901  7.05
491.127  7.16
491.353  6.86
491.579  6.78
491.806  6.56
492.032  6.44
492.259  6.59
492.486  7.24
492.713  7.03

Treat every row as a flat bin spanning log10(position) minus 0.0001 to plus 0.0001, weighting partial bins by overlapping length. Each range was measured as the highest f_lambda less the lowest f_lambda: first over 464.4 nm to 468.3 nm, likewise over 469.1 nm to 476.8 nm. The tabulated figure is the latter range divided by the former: 1.1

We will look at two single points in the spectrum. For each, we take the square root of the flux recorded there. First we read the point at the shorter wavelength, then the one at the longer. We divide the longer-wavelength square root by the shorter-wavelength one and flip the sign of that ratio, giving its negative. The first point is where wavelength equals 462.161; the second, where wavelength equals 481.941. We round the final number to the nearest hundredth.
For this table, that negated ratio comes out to -1.00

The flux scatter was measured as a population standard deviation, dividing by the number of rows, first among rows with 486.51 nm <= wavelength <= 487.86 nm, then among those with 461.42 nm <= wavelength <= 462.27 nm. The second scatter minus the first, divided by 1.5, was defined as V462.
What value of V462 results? -0.03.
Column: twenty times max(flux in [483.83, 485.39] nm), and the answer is 151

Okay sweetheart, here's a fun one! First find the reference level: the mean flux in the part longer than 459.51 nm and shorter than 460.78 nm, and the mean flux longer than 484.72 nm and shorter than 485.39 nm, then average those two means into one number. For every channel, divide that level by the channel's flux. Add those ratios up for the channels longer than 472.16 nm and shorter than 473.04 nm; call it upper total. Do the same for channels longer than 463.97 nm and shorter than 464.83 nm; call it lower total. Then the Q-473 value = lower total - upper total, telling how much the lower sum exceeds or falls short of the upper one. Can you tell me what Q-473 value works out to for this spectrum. 0.21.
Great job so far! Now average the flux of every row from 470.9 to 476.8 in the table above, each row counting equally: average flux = 7.07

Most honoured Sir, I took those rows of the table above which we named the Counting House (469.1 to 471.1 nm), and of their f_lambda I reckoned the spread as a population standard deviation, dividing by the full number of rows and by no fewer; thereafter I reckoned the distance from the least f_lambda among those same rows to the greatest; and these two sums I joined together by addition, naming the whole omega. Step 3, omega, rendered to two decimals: 0.91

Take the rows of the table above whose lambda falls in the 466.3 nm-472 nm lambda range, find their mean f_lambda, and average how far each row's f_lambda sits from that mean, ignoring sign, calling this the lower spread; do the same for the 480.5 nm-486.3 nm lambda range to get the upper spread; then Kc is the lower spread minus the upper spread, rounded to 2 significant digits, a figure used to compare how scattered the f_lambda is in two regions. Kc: -0.13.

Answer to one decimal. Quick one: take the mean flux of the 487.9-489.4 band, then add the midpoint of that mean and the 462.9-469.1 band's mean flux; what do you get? 13.6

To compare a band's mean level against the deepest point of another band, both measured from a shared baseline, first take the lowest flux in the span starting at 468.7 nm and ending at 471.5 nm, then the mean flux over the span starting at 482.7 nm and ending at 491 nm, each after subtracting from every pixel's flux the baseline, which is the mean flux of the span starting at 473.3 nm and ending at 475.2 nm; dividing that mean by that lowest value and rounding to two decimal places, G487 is 0.31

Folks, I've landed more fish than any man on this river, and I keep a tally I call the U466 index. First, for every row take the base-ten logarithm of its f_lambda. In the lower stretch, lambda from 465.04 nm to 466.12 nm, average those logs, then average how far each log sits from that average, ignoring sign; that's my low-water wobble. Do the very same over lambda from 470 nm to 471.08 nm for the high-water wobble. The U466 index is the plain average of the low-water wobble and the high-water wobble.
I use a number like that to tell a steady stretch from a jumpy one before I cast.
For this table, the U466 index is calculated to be 0.0145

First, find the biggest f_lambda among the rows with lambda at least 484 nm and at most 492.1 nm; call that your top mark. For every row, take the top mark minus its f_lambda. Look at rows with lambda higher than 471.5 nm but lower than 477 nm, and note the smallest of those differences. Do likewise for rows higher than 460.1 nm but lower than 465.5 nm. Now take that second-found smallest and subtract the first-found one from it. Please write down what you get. -0.22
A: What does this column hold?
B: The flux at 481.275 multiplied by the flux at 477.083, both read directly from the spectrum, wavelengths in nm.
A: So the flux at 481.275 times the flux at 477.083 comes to 50.6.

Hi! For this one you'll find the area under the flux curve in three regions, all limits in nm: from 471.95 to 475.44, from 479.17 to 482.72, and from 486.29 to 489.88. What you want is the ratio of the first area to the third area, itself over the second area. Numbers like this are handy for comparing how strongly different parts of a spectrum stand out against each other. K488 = 0.0392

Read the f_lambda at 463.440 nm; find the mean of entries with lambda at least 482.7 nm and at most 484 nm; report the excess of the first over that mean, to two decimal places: -0.14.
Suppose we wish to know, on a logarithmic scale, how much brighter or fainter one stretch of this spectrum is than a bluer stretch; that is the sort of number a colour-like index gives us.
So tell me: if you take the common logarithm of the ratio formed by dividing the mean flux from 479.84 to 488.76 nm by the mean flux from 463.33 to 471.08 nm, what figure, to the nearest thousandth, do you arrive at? 0.019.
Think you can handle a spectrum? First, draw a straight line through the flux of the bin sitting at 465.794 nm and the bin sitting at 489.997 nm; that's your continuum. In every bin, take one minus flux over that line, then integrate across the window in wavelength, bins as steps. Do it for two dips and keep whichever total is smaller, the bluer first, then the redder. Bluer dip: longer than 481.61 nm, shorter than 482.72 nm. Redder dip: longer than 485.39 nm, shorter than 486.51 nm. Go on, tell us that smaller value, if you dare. -0.045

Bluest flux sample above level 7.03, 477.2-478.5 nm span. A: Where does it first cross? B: 477.302 nm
